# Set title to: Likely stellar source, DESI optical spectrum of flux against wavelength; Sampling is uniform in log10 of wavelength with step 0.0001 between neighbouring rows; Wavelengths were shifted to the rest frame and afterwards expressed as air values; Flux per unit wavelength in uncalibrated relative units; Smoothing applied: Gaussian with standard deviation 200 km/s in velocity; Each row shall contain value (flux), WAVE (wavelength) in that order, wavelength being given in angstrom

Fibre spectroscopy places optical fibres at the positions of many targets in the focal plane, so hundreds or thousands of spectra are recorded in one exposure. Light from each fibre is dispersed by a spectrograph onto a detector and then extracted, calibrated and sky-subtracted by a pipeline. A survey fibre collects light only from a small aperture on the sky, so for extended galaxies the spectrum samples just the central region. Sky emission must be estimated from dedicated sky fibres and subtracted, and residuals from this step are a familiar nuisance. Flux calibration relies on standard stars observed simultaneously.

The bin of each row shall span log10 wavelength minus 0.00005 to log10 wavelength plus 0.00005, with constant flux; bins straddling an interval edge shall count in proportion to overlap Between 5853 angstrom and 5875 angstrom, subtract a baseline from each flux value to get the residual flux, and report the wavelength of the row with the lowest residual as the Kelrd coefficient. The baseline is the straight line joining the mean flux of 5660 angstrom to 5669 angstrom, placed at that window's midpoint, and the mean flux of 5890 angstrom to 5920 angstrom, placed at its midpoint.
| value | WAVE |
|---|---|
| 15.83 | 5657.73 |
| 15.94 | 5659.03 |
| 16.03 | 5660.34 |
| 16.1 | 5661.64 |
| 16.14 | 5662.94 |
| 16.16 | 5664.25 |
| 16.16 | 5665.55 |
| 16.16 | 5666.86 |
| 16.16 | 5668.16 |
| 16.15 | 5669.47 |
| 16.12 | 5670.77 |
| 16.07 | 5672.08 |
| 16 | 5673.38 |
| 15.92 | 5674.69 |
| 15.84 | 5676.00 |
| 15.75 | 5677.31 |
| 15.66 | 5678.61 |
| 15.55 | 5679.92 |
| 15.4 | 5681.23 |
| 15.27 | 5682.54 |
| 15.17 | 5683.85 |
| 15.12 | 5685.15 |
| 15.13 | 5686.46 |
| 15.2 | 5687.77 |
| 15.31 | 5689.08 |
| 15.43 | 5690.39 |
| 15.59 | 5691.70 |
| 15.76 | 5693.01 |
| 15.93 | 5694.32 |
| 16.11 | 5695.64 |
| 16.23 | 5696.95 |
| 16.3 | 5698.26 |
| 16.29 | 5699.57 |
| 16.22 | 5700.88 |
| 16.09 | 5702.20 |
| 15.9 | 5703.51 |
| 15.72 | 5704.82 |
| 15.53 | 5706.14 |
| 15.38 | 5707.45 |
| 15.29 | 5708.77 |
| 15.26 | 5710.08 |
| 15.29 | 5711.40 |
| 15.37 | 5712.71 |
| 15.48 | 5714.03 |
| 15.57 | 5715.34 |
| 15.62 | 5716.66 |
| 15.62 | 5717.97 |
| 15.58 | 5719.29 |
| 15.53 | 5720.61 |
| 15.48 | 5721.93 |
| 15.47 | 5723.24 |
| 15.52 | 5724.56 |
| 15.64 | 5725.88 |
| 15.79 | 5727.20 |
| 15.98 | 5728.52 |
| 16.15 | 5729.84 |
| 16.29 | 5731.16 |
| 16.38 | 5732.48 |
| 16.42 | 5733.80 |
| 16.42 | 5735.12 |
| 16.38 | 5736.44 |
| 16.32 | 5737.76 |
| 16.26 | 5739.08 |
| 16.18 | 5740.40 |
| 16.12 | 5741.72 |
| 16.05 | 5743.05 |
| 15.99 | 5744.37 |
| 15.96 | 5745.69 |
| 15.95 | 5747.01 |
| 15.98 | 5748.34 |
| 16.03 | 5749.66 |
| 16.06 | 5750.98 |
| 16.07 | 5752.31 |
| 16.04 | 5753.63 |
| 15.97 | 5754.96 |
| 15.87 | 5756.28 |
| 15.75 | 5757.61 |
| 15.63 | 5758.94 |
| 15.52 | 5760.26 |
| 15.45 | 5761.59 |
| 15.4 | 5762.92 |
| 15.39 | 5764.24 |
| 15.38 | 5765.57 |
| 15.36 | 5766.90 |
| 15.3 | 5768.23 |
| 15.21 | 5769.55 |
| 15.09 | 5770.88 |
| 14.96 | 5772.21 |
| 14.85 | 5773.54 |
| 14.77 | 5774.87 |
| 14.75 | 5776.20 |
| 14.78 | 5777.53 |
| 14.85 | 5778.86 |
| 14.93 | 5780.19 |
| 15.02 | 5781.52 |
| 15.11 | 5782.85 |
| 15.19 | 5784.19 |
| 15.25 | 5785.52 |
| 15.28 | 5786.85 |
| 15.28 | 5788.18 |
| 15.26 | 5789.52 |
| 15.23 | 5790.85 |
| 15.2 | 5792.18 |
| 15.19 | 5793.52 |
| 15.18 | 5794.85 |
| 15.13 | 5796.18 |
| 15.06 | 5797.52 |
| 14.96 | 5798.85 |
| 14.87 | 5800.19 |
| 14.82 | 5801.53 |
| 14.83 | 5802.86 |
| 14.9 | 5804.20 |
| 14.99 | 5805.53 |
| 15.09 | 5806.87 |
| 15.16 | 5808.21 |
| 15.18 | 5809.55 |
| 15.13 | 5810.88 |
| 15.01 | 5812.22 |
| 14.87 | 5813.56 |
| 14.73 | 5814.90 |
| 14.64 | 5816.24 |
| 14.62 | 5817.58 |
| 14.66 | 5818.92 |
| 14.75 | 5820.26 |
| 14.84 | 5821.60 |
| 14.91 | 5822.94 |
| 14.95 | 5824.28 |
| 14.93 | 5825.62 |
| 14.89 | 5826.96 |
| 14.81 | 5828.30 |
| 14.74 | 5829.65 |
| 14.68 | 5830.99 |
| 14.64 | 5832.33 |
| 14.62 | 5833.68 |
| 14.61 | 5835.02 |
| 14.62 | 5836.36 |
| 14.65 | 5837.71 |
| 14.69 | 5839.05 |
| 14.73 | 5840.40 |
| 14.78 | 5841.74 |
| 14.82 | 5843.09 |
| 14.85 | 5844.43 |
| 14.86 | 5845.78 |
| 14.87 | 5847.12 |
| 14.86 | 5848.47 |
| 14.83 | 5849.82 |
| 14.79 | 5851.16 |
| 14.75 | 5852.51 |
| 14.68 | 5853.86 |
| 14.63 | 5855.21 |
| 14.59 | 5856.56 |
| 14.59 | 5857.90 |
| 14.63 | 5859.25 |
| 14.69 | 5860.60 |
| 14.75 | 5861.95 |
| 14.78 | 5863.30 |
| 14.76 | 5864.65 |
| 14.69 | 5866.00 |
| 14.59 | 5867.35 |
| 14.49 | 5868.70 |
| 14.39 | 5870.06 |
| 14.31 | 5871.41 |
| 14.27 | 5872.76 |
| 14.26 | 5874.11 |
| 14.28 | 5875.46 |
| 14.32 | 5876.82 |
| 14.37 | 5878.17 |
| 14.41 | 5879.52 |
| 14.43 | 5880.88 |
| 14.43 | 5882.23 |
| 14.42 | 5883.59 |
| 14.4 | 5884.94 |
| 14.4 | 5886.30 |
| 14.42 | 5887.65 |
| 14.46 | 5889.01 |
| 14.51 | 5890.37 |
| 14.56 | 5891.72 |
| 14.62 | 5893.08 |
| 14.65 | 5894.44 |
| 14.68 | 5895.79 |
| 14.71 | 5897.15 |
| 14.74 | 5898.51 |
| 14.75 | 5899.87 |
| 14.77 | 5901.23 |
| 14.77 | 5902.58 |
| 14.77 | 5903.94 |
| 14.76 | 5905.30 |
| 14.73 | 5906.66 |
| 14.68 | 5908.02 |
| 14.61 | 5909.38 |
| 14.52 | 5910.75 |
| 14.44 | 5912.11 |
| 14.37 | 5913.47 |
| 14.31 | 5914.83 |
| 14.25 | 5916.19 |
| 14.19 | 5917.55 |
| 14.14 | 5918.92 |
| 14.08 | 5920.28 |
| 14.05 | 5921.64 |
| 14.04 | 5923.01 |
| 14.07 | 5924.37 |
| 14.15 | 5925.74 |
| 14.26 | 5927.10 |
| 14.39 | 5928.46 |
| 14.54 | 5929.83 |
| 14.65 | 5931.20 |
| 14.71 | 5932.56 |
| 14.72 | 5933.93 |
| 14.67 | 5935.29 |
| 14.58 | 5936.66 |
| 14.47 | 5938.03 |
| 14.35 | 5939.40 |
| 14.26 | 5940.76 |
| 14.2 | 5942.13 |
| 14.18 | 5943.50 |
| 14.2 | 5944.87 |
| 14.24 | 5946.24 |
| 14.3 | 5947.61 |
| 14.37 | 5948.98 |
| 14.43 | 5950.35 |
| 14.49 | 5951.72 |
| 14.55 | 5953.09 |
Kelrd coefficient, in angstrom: 5874.11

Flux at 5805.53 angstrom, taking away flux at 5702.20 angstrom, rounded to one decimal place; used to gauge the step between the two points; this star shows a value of -1.1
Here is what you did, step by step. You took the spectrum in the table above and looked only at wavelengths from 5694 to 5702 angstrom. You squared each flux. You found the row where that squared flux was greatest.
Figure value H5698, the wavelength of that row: 5698.26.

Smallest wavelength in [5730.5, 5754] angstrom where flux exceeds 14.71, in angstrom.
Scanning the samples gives 5731.16 angstrom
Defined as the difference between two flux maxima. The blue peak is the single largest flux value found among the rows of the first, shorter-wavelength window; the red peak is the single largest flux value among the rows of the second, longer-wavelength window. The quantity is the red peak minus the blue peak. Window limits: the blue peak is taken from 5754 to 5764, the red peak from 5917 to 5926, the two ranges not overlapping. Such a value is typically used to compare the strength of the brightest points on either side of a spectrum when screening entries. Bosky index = -1.8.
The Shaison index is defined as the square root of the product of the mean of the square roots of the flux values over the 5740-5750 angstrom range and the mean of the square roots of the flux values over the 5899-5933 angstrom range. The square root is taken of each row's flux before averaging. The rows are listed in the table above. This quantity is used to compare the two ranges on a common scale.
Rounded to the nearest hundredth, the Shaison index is 3.90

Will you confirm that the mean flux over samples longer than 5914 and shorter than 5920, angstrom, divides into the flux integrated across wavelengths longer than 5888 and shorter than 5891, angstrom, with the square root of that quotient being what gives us 1.7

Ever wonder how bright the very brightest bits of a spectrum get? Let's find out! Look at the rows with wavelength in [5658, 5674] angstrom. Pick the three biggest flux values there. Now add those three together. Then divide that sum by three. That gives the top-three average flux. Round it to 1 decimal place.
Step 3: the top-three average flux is 16.2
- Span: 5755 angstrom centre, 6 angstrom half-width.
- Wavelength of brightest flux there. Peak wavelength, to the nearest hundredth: 5752.31 angstrom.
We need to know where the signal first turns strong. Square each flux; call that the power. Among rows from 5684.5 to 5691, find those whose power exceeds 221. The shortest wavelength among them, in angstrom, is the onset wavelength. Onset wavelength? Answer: 5685.15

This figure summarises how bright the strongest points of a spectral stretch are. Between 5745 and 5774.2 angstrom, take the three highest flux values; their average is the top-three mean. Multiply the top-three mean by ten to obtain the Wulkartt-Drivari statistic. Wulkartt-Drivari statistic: 161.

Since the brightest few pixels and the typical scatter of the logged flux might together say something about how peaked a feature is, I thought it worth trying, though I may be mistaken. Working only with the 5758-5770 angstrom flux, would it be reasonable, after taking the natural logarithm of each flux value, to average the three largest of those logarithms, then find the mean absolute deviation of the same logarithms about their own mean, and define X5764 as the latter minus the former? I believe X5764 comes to -2.74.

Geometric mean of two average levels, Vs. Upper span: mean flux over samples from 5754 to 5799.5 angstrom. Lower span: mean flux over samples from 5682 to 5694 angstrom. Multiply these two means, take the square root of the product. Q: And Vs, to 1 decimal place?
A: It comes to 15.3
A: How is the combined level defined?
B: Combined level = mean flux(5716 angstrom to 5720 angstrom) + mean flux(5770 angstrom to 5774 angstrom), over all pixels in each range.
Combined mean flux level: 30.6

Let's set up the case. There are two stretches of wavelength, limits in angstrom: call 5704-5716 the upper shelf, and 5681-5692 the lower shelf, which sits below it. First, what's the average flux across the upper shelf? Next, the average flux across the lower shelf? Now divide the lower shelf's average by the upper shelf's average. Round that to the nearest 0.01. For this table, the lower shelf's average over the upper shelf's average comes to 0.99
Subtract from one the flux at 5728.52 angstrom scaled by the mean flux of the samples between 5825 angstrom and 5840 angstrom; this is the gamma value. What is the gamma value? -0.086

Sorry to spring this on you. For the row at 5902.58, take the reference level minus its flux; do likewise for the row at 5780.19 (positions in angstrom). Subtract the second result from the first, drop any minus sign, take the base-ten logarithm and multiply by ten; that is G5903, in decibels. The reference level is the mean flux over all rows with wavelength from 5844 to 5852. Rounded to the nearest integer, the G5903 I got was -8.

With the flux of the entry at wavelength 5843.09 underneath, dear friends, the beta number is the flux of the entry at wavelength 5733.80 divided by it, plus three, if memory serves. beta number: 4.11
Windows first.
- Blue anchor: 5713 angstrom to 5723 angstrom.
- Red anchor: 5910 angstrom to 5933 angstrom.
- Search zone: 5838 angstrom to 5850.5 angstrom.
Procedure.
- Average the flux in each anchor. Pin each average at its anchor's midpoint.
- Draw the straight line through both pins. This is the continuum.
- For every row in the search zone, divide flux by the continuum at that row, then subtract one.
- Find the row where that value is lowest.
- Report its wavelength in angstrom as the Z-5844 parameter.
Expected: 5839.05 angstrom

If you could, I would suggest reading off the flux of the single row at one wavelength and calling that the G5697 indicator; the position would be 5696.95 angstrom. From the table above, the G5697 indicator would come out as 16.23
